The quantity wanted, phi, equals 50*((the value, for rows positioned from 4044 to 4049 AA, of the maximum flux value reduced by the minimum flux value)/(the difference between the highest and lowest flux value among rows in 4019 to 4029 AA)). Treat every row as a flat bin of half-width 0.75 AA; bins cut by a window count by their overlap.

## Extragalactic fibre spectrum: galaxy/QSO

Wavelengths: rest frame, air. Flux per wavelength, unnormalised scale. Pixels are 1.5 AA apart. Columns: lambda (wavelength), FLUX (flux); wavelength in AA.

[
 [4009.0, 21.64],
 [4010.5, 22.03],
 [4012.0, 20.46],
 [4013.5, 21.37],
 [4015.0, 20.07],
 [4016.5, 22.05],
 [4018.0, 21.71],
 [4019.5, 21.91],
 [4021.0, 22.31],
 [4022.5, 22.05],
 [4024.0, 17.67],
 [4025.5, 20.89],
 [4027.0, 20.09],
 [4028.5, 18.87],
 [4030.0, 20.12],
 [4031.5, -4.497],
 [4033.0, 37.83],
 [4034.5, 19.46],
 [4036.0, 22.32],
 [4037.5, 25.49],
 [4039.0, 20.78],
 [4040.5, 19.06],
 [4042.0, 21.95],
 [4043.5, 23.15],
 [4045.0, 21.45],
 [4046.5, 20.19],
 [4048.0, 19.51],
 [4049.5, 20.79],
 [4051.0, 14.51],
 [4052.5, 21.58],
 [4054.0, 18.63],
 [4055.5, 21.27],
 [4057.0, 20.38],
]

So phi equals 21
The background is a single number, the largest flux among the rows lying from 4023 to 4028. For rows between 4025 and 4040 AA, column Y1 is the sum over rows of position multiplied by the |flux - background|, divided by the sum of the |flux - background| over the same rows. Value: 4032.5 AA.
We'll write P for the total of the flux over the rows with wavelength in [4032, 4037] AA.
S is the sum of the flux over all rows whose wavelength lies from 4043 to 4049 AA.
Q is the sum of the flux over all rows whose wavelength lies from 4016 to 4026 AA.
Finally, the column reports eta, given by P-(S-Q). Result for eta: 144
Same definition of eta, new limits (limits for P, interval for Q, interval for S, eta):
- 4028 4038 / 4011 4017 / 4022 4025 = 184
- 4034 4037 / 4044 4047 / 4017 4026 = -43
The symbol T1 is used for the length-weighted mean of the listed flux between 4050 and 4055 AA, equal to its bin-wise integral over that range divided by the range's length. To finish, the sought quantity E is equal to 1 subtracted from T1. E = 17.5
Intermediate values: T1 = 18.5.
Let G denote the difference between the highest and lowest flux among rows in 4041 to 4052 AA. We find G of 8.6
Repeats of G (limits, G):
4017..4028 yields 4.6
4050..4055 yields 7.1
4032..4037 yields 18.4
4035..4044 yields 6.4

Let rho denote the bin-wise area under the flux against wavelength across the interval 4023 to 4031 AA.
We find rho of 151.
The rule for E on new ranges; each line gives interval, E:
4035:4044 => 21.0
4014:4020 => 20.4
